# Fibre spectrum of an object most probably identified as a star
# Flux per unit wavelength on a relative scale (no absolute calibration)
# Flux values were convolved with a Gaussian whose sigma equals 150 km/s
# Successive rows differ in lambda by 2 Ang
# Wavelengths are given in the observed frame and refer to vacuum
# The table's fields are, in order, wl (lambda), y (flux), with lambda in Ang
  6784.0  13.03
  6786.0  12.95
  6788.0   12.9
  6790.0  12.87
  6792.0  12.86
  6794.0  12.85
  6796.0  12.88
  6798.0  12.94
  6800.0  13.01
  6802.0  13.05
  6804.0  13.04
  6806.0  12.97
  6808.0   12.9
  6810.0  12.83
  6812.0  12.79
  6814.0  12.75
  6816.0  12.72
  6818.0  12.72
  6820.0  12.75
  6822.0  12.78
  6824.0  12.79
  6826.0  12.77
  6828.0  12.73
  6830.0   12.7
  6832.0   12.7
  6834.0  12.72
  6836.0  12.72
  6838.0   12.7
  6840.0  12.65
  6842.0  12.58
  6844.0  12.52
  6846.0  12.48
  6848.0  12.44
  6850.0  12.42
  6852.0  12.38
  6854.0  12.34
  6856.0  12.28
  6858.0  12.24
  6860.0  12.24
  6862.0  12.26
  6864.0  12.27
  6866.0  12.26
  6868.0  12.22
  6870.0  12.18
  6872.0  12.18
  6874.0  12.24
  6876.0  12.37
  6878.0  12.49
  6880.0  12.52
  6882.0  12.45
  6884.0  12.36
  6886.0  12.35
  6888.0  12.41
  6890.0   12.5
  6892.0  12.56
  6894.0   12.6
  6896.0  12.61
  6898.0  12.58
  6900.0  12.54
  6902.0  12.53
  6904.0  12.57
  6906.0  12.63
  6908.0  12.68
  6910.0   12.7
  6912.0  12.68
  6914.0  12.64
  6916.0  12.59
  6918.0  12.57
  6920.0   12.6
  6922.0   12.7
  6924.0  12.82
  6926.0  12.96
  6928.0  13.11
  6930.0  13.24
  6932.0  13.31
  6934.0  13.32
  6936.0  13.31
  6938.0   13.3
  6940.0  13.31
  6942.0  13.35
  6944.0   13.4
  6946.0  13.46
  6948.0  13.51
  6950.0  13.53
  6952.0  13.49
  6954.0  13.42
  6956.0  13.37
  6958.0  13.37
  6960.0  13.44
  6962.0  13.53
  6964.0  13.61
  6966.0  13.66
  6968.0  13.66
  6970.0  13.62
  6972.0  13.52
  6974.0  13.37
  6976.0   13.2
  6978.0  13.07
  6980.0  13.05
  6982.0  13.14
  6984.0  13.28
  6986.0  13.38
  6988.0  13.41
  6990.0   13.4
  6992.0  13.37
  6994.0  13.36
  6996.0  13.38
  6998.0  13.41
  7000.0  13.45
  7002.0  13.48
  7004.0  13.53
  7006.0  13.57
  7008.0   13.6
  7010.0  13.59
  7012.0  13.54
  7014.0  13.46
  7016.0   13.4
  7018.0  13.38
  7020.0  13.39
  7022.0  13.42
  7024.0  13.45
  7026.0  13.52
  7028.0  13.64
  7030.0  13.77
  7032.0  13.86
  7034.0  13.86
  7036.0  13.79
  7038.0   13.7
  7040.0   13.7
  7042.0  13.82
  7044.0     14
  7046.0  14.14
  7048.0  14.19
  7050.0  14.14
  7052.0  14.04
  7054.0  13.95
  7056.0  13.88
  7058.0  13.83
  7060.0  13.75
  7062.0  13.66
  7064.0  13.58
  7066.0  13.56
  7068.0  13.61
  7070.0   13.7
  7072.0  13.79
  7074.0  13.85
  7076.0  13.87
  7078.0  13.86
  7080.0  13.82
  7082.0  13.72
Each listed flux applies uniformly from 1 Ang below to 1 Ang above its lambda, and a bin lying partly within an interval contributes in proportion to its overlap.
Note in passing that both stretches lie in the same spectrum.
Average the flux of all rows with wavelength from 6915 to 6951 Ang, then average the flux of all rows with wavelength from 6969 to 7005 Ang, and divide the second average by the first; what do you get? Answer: 1.02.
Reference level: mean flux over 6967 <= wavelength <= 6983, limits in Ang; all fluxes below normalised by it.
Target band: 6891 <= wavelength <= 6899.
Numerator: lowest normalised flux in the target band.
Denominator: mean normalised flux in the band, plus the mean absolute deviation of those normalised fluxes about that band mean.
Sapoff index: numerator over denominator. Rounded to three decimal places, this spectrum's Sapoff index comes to 0.996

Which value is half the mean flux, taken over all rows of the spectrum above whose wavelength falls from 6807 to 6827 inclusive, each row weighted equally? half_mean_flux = 6.39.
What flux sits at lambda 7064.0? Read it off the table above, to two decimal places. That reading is 13.58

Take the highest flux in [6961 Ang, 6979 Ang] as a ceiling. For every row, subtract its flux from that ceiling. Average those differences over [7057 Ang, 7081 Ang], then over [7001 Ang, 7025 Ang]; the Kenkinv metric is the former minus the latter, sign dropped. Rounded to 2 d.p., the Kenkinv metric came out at 0.26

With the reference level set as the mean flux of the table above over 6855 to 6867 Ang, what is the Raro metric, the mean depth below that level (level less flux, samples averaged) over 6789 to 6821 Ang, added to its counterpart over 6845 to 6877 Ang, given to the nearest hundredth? -0.65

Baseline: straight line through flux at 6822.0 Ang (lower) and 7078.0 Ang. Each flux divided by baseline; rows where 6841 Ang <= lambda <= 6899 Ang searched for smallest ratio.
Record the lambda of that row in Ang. 6872.0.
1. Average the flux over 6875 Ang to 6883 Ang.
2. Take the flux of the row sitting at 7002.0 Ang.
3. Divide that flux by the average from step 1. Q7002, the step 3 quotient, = 1.08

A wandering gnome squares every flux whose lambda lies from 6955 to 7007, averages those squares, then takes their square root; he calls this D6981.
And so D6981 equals 13.4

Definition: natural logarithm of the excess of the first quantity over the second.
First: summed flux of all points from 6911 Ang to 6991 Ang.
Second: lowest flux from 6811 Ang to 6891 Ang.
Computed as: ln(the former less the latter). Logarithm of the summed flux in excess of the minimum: 6.2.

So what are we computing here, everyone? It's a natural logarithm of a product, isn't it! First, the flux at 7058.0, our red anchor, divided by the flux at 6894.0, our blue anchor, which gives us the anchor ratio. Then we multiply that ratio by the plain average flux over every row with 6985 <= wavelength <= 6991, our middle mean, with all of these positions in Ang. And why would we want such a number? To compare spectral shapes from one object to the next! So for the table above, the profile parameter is 2.69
